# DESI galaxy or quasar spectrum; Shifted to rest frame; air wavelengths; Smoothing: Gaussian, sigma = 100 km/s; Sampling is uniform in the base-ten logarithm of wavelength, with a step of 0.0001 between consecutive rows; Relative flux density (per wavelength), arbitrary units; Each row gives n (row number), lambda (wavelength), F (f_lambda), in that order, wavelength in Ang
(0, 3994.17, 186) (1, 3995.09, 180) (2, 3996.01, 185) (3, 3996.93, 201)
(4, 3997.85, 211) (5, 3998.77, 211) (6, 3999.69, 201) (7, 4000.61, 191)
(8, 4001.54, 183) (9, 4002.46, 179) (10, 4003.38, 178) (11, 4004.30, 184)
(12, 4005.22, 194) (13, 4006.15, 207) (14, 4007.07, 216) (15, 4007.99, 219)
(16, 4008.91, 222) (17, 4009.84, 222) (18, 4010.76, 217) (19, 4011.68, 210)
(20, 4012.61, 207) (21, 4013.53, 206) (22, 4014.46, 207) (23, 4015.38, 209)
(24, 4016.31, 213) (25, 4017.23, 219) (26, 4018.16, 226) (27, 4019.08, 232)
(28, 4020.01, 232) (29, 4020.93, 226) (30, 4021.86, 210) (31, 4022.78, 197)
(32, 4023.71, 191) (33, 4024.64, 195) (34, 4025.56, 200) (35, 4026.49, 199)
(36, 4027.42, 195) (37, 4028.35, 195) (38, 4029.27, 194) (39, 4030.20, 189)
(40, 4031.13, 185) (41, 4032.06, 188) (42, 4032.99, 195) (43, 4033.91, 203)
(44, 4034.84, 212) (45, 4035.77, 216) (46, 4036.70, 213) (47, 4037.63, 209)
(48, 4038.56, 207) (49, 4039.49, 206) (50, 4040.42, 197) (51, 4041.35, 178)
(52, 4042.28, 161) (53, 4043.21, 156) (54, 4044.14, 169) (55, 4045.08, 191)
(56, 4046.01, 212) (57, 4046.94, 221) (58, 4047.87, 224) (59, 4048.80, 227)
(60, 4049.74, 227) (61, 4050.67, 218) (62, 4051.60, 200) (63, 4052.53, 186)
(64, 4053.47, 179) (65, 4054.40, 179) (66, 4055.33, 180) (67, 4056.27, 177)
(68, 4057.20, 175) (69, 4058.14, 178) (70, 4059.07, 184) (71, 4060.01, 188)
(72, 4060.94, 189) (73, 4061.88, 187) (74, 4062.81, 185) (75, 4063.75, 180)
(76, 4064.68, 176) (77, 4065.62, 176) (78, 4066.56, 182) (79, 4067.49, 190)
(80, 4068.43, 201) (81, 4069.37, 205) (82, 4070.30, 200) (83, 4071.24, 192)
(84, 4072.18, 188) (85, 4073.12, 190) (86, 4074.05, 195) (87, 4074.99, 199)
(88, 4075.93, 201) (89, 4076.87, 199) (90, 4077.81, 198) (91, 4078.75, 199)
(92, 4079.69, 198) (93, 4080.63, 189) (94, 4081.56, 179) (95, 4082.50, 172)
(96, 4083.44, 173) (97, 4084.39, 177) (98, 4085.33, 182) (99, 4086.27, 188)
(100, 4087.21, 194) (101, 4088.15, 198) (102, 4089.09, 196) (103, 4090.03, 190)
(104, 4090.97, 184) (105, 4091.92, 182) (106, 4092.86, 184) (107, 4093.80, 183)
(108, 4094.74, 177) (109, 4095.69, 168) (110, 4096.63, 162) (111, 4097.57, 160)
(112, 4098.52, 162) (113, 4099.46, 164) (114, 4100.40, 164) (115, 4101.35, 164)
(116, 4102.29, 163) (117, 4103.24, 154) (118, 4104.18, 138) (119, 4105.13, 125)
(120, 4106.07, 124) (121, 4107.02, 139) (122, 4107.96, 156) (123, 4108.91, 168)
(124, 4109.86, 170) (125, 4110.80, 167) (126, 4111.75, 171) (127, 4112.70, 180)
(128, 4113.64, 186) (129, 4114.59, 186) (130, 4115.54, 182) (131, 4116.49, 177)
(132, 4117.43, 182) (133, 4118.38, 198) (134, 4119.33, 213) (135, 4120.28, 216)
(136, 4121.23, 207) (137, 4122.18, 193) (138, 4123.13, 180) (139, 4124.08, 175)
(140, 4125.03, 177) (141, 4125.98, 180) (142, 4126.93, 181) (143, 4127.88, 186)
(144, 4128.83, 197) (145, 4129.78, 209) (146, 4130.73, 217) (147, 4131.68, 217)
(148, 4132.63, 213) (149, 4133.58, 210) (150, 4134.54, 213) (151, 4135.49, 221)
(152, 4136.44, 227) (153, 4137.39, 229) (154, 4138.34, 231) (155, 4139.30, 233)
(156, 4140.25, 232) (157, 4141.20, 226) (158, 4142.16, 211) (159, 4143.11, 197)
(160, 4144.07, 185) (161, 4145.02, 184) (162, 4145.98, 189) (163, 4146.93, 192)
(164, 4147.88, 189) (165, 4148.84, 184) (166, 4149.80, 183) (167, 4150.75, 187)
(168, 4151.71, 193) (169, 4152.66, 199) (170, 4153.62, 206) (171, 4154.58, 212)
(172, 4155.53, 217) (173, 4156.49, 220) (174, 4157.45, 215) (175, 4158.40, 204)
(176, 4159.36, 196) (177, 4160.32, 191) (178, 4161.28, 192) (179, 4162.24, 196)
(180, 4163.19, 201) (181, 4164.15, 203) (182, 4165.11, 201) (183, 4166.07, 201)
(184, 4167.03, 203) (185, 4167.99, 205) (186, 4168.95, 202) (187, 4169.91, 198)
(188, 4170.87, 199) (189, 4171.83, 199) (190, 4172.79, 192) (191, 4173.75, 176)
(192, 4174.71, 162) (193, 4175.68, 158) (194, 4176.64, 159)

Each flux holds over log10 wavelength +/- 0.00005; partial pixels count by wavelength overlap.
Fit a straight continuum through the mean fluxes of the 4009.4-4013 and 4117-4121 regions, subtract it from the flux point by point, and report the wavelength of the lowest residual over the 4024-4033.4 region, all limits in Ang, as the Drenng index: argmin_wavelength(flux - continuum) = 4031.13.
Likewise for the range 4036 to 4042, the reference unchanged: 4041.35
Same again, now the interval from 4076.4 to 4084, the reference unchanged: 4082.50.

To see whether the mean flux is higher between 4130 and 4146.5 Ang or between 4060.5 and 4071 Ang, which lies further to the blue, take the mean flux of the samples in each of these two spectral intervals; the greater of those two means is 214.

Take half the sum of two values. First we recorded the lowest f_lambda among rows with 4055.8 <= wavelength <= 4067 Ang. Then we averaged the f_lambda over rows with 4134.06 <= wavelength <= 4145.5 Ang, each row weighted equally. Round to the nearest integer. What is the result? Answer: 195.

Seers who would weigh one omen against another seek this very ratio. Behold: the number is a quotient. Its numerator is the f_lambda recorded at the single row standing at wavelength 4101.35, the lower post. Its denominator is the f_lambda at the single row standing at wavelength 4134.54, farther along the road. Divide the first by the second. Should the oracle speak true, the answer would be 0.77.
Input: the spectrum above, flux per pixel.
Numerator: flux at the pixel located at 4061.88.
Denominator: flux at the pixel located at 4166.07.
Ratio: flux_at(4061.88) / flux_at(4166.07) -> 0.93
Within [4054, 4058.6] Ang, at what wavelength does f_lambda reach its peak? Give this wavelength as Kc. 4055.33 Ang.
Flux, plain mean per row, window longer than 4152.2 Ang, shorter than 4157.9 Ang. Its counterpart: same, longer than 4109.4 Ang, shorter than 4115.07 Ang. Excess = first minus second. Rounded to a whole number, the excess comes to 35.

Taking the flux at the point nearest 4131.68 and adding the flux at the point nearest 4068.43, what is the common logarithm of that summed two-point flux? 2.62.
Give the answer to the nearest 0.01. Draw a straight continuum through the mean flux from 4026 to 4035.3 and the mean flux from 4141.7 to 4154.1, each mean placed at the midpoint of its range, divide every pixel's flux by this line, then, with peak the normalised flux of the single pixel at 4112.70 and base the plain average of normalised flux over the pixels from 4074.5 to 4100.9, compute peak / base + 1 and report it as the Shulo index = 1.99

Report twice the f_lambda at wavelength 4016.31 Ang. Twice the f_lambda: 426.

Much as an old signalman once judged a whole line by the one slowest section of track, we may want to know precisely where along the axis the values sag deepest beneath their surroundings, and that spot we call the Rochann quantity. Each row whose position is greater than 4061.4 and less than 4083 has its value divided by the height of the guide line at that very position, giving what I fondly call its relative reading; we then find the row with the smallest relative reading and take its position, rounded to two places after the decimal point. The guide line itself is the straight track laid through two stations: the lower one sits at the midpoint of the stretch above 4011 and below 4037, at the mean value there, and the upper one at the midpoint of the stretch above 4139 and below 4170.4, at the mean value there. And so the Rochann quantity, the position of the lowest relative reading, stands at 4082.50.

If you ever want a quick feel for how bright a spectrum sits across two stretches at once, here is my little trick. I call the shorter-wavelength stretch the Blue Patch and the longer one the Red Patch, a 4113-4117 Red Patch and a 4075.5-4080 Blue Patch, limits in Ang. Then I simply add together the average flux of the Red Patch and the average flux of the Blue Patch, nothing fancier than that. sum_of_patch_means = 382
